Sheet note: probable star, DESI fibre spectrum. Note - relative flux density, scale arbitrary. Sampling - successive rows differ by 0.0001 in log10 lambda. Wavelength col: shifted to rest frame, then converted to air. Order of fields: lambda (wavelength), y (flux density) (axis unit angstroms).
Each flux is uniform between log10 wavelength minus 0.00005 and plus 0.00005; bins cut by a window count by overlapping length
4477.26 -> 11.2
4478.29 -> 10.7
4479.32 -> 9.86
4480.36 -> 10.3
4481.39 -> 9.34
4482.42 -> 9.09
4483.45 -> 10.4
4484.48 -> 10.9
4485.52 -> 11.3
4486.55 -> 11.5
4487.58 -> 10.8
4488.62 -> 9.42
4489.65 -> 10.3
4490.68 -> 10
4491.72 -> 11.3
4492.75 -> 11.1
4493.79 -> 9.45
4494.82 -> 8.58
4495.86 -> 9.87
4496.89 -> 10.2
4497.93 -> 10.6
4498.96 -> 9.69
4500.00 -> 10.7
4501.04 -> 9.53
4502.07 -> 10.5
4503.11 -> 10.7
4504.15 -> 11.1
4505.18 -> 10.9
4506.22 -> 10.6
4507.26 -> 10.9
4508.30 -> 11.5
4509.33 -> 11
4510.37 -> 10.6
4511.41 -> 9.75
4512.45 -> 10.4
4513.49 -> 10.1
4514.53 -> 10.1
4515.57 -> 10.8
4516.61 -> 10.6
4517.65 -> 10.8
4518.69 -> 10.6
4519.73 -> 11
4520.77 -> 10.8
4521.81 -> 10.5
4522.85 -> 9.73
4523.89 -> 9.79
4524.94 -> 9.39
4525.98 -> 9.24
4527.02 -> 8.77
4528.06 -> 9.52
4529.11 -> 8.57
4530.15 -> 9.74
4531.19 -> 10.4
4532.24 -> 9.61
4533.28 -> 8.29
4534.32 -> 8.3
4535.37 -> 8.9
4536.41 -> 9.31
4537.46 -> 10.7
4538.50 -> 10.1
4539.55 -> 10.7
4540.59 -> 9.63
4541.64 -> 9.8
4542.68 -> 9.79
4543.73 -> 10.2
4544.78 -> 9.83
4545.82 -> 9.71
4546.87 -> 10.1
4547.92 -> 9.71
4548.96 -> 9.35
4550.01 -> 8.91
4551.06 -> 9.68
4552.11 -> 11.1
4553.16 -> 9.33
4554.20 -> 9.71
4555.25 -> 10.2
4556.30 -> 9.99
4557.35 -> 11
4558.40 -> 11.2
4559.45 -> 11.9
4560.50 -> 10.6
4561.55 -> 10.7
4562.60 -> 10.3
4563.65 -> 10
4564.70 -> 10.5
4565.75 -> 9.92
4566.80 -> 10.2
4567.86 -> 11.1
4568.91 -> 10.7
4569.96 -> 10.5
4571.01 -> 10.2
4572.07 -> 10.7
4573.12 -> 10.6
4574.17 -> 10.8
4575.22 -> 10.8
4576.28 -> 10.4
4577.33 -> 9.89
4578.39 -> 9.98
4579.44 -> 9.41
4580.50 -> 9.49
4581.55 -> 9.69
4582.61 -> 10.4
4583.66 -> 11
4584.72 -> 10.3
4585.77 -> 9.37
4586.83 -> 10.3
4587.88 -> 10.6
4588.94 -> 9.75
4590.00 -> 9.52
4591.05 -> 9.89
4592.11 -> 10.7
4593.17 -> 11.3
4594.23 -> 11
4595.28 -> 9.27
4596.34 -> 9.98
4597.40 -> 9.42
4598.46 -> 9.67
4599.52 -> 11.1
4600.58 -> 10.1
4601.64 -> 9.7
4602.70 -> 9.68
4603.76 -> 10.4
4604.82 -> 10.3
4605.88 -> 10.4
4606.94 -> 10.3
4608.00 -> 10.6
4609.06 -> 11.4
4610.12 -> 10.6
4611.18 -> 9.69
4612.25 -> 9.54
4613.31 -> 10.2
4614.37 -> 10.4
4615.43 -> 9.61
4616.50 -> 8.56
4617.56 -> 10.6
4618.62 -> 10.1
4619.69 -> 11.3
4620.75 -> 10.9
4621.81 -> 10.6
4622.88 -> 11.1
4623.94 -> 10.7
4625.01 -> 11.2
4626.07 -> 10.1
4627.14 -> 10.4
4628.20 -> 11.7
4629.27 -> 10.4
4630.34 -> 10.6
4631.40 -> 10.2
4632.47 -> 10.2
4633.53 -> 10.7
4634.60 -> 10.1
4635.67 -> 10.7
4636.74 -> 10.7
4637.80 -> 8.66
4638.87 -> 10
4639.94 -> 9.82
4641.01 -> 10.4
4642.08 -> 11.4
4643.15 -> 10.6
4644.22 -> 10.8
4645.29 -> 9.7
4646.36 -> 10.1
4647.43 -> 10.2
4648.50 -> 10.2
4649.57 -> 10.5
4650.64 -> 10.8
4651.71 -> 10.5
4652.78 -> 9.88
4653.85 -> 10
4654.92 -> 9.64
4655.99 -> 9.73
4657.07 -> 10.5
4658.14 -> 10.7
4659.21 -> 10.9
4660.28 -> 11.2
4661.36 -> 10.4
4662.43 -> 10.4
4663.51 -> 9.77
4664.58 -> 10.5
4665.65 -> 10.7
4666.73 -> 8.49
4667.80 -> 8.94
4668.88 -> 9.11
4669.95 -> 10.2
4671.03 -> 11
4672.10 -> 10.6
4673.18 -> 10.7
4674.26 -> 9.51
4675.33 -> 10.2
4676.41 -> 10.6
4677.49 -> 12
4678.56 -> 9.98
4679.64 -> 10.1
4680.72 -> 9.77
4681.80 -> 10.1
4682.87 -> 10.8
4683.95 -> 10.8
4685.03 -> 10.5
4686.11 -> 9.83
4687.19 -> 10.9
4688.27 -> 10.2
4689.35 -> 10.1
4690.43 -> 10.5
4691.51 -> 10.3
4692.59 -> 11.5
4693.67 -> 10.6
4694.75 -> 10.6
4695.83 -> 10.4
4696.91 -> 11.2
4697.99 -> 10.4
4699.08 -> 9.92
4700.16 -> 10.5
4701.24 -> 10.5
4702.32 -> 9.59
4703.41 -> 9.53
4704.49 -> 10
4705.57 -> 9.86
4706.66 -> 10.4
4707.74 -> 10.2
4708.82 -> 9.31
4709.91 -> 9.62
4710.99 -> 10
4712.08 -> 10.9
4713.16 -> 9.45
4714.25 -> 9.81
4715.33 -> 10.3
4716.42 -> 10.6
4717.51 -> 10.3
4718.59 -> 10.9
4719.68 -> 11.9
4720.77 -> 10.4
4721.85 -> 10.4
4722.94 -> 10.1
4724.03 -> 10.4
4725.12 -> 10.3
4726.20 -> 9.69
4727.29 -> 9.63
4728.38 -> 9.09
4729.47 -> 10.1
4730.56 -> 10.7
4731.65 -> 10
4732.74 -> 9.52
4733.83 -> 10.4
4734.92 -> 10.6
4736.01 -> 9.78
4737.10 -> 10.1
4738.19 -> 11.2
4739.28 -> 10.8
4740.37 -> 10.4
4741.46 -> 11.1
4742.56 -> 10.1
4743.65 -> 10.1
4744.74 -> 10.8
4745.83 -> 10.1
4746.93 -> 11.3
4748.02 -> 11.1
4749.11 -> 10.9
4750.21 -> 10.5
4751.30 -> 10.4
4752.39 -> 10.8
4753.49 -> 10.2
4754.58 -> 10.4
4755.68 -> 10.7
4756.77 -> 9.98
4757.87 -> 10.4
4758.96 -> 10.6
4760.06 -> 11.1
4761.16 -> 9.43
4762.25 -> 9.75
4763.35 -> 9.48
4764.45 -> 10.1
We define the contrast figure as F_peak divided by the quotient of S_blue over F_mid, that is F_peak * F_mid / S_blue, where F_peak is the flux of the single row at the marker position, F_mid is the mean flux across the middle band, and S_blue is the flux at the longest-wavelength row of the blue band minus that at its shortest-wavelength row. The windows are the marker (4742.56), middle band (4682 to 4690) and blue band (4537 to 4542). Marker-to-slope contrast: -117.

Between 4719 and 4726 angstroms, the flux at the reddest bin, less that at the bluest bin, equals -1.6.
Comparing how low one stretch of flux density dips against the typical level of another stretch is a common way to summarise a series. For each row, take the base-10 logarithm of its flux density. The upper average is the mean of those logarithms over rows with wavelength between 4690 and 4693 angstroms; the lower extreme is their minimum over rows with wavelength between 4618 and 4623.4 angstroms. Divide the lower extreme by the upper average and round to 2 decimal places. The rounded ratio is 0.97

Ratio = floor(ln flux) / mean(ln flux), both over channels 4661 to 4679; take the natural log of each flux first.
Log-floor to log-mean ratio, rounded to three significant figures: 0.923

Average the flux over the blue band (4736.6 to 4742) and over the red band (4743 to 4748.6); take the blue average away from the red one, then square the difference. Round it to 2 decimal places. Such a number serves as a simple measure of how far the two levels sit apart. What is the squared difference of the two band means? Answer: 0.00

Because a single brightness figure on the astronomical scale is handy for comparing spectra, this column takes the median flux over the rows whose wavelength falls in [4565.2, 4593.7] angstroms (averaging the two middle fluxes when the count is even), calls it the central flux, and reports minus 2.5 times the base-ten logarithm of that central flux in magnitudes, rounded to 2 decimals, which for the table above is -2.53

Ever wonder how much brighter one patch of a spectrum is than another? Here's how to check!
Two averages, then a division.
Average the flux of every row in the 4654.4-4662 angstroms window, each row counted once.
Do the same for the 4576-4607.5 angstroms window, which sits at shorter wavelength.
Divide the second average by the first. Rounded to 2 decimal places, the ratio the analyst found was 0.97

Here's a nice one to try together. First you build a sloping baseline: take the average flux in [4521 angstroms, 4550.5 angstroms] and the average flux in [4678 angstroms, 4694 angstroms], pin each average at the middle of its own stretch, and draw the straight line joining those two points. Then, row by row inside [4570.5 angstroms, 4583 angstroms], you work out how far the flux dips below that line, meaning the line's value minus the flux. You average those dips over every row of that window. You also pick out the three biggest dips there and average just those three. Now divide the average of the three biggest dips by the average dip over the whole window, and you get -1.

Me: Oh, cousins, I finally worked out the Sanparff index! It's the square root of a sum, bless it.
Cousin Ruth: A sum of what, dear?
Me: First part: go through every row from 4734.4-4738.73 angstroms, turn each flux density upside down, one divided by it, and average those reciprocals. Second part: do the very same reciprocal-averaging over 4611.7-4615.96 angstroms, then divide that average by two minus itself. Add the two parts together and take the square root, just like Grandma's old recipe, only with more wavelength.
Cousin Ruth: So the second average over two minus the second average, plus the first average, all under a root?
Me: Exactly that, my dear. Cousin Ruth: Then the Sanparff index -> 0.386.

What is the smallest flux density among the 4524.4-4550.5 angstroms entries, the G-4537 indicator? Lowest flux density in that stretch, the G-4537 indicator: 8.29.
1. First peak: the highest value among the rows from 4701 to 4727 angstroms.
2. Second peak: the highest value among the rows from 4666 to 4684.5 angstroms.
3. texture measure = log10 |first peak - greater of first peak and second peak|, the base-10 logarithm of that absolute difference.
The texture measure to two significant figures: -1.0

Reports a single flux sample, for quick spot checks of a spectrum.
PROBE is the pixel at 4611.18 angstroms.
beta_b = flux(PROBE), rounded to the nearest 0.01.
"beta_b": 9.69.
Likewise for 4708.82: 9.31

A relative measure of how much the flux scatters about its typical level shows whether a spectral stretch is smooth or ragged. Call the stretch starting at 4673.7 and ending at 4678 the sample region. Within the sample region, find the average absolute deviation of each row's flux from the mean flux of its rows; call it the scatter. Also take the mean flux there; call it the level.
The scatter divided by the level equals 0.068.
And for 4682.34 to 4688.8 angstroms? 0.031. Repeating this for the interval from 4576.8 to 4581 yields 0.025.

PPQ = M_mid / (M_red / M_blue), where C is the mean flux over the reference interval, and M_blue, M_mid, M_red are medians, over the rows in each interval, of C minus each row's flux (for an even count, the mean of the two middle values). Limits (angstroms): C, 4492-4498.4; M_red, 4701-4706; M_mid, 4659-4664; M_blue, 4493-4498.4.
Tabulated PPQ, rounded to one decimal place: -0.4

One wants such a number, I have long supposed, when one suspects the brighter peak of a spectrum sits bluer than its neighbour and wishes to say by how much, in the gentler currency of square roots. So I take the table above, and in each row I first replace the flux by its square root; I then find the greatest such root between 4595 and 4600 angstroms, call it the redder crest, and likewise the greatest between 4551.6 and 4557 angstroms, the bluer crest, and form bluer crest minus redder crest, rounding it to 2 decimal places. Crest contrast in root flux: 0.00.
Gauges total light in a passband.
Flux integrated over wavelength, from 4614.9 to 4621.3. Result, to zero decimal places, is 65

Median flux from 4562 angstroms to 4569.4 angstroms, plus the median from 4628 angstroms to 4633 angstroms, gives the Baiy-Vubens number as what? 20.7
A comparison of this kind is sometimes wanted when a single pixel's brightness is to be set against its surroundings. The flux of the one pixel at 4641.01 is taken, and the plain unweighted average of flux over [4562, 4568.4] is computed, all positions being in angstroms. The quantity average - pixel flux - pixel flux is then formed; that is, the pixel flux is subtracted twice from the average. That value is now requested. -10.5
